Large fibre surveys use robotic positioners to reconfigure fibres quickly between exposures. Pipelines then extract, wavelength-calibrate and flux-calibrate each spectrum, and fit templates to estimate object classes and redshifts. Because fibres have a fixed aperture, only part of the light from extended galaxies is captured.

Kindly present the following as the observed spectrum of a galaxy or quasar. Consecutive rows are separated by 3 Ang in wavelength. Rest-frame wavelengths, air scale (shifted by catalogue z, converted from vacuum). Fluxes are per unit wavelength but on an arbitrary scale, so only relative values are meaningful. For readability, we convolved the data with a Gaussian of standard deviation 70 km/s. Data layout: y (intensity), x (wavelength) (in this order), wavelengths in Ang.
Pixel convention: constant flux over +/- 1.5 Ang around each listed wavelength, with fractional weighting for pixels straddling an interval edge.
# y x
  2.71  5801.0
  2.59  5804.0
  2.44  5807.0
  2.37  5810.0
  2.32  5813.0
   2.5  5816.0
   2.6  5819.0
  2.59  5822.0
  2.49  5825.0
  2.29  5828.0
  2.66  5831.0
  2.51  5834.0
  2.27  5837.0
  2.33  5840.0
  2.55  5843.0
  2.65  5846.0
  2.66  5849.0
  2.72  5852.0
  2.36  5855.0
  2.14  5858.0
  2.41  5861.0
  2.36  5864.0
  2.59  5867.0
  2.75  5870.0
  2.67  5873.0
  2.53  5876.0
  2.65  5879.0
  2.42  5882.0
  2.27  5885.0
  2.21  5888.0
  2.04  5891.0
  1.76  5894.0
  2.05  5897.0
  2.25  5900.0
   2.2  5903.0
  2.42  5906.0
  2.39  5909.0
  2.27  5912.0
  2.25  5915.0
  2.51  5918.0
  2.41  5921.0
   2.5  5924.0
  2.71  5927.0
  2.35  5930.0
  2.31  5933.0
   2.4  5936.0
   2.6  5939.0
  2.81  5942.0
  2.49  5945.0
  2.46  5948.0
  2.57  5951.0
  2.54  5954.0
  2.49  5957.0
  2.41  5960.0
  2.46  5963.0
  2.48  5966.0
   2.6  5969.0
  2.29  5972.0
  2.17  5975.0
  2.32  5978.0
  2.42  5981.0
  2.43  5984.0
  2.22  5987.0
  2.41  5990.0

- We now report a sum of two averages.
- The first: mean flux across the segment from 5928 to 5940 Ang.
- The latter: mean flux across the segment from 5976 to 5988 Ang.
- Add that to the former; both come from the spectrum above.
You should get 4.76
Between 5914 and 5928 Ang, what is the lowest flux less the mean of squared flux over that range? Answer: -3.90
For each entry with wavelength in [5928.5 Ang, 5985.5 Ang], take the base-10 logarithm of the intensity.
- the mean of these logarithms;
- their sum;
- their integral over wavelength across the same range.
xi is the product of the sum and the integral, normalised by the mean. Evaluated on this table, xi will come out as 421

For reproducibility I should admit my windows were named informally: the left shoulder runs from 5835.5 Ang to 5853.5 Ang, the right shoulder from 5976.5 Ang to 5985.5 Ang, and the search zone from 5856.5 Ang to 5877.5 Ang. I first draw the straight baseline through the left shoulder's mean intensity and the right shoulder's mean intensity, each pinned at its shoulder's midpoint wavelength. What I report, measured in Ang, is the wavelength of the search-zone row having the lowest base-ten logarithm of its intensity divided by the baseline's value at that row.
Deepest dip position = 5858.0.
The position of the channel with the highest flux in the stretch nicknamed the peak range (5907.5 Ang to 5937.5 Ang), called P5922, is 5927.0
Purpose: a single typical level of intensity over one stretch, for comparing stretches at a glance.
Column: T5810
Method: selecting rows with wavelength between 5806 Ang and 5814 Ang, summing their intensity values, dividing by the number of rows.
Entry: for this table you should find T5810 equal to 2.38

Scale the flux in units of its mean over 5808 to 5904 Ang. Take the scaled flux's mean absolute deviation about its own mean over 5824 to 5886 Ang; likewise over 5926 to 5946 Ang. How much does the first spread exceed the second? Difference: 0.00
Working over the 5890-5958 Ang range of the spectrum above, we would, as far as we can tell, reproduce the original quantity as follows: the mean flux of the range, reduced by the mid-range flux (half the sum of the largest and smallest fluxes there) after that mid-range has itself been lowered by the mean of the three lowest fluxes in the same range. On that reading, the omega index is 2.05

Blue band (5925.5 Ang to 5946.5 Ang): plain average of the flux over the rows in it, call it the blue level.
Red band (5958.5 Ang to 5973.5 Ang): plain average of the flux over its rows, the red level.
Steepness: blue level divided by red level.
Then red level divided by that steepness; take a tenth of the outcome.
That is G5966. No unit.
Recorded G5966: 0.237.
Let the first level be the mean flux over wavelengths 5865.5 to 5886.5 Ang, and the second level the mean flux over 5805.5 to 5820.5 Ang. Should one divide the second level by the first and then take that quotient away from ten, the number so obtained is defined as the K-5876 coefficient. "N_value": 9.04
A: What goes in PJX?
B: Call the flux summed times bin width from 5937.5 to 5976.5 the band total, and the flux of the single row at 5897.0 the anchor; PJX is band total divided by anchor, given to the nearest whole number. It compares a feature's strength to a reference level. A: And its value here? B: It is 47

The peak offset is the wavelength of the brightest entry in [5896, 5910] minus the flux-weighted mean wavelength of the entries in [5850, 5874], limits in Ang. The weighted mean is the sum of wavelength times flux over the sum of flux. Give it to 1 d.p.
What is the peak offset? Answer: 43.3 Ang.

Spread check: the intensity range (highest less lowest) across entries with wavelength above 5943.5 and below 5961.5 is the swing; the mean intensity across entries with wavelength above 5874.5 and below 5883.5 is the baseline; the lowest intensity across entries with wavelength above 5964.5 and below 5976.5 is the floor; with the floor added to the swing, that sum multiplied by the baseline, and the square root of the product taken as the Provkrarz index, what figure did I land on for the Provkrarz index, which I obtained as 2.43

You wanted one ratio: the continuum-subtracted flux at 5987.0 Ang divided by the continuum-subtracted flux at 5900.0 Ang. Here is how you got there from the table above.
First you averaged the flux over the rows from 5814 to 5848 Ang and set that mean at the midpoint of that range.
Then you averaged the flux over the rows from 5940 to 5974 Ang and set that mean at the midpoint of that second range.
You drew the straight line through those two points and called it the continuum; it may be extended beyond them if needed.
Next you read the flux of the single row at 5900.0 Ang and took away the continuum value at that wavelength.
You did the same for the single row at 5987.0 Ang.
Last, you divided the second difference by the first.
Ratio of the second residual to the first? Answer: 1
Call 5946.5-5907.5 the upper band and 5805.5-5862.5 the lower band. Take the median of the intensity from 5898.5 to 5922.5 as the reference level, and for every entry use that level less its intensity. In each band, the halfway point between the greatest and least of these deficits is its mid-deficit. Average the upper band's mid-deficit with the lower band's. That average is -0.15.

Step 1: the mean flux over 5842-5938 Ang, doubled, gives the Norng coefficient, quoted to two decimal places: 4.80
